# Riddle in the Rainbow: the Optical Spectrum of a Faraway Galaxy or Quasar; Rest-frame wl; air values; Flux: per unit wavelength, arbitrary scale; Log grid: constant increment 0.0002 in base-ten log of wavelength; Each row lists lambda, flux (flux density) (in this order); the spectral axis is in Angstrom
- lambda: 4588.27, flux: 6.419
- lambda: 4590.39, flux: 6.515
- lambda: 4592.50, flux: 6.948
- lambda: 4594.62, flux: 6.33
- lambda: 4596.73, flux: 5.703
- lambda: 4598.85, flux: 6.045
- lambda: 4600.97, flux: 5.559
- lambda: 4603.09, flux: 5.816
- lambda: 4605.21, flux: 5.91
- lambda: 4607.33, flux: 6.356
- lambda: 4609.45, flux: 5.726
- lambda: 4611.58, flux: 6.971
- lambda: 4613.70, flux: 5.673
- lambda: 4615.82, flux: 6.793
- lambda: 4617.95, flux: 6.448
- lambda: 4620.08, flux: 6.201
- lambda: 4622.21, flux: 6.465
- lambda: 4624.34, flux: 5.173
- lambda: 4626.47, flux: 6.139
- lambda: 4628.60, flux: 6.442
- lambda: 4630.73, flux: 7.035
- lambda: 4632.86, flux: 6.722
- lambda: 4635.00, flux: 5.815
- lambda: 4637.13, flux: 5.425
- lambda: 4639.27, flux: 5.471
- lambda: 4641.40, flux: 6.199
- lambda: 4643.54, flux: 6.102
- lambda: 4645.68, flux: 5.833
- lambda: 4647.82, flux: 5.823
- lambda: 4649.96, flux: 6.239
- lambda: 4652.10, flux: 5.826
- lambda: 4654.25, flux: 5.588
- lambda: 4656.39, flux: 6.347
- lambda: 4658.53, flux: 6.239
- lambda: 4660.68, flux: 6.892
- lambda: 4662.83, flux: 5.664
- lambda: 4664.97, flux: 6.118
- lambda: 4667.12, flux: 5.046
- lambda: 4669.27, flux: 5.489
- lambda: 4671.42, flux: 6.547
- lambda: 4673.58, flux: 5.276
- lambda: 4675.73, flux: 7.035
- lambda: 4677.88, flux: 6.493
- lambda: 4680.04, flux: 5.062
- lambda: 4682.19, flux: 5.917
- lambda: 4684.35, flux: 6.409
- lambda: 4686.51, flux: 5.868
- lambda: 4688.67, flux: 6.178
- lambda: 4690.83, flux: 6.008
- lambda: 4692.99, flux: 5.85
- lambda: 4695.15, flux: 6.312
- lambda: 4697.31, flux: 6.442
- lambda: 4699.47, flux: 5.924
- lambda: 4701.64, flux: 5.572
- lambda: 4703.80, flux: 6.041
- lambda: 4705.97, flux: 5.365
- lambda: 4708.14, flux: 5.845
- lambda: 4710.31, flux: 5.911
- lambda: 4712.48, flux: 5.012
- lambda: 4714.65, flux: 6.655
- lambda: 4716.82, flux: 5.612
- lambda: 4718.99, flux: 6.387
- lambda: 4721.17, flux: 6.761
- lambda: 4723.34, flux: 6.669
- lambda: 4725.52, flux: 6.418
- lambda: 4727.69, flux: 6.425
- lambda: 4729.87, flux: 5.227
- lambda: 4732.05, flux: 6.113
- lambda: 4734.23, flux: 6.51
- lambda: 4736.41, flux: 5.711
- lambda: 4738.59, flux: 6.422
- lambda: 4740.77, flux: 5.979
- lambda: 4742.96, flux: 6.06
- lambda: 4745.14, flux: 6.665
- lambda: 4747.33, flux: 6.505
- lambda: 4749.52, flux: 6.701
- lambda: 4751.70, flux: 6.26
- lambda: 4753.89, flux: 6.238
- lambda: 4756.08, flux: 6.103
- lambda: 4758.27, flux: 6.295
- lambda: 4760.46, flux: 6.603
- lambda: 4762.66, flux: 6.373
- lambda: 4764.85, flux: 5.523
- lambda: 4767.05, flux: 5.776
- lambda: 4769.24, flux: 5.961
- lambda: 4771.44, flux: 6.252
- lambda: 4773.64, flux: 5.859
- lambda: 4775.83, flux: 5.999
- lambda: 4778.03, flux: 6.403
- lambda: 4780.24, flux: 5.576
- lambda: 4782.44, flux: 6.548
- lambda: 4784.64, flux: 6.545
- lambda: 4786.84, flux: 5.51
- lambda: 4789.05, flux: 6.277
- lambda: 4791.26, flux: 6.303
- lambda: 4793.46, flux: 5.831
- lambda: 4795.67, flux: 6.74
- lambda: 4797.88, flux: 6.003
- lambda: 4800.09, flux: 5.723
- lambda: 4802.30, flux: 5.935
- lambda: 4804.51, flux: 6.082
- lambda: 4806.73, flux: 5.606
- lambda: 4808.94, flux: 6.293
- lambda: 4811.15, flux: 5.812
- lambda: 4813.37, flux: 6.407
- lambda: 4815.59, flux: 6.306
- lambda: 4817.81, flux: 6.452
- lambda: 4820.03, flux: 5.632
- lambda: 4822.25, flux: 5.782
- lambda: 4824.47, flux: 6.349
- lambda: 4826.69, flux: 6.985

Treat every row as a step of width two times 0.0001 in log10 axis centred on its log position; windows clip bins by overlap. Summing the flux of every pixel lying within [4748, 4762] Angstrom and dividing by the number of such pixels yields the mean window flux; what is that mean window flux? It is 6.37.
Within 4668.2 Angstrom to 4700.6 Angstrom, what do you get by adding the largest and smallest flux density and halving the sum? 6.05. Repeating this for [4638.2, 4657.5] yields 5.91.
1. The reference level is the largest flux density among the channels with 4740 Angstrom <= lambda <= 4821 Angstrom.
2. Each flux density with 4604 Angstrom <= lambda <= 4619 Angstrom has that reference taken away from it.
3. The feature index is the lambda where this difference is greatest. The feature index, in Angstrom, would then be 4611.58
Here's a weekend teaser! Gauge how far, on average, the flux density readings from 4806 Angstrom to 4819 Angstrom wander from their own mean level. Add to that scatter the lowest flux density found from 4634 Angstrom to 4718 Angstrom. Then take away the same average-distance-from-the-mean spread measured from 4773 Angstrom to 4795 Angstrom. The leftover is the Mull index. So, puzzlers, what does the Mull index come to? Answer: 4.97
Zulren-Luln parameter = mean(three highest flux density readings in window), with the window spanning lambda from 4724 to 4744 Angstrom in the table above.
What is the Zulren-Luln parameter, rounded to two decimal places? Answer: 6.45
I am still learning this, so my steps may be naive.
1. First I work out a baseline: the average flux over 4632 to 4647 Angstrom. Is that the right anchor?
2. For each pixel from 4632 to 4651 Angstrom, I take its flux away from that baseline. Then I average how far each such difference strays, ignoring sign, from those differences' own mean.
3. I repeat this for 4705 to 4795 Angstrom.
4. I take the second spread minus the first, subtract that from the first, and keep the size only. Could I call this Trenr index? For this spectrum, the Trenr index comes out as 0.27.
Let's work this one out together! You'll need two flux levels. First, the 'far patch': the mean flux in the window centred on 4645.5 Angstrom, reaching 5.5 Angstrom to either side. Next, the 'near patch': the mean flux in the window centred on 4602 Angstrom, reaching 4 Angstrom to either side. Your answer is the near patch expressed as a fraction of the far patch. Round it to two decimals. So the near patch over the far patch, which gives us 0.97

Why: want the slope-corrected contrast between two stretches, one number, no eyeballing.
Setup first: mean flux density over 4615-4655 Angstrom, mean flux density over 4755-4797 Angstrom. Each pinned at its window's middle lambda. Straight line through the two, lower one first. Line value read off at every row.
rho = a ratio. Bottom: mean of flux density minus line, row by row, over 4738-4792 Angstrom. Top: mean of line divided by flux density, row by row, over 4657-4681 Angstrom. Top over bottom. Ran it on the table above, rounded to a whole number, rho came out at 17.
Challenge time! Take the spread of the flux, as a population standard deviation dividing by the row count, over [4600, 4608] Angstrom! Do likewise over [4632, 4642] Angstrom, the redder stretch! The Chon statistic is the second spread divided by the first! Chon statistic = 1.7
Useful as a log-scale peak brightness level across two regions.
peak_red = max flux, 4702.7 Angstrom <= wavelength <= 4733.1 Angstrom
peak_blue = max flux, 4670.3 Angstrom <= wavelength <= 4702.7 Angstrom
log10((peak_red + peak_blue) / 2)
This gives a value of 0.839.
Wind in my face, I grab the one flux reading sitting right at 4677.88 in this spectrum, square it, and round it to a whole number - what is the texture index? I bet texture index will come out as 42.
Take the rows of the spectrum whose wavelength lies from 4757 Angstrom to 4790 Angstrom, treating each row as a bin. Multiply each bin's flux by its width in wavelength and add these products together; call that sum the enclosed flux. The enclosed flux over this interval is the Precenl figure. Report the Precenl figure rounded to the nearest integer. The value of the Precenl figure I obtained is 201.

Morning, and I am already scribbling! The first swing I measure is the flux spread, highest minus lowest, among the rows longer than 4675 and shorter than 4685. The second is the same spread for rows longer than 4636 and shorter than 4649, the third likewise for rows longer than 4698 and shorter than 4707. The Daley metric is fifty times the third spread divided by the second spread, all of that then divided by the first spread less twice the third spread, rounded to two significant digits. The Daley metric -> 70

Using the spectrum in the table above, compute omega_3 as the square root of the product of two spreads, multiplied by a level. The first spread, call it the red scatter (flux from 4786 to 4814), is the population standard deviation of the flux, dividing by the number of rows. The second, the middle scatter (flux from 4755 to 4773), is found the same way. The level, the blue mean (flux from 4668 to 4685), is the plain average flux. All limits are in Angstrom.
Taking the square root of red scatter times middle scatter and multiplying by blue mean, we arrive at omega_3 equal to 2.0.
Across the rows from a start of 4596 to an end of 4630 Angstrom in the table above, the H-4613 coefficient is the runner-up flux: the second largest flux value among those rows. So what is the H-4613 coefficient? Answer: 6.793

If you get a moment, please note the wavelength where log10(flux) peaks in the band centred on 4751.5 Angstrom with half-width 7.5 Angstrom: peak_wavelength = 4749.52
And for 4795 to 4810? 4795.67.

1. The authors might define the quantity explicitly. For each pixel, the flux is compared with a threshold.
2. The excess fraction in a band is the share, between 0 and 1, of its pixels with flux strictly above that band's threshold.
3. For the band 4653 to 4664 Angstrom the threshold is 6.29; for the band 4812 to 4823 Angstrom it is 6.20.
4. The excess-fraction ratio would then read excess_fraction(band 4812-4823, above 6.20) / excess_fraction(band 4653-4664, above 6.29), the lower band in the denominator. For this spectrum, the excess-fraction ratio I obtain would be 1.5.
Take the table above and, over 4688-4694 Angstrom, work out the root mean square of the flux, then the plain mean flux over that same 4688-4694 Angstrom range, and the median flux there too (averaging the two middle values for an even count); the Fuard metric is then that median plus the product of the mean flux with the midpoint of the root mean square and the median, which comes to 42.1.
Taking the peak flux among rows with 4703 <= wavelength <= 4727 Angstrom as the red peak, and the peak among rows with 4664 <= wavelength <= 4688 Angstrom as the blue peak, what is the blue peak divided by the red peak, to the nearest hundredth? 1.04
